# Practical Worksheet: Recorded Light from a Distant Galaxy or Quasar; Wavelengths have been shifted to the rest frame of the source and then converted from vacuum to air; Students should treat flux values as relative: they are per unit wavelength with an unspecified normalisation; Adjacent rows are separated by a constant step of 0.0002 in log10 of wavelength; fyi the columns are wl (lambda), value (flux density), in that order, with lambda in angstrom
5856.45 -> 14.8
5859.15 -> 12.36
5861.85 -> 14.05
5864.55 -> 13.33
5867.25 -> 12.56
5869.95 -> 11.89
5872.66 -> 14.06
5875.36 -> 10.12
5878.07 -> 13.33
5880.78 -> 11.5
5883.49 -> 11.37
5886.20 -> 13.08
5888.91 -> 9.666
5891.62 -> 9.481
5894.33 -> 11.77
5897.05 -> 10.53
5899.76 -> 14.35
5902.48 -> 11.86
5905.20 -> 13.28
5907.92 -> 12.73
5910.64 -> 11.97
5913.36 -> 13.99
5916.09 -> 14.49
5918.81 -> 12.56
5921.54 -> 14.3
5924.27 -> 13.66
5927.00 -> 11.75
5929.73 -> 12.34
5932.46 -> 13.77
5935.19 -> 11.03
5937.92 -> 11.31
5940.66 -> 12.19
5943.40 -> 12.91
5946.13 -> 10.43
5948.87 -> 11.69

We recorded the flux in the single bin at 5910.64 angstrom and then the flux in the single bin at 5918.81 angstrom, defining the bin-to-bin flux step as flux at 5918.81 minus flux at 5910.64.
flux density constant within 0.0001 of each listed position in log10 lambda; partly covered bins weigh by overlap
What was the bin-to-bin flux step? 0.59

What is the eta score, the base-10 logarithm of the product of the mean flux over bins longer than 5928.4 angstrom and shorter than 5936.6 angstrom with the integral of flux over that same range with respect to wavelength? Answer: 3.10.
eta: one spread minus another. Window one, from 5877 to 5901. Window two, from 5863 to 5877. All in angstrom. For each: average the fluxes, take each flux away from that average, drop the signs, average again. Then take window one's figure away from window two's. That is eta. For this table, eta -0.19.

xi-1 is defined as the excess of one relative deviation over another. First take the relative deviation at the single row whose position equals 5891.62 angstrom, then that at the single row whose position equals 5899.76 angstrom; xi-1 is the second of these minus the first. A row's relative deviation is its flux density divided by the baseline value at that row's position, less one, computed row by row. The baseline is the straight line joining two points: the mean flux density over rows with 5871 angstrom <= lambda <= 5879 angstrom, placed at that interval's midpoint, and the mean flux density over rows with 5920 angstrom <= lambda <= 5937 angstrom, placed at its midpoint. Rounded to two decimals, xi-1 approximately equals 0.38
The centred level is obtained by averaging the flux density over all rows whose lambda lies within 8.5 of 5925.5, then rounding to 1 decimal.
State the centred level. 13.1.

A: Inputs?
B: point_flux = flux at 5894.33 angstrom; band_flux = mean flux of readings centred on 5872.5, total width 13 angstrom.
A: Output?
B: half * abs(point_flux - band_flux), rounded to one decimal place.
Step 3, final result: 0.3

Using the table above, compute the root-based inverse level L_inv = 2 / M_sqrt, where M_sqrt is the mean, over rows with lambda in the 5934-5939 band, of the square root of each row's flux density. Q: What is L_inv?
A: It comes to 0.598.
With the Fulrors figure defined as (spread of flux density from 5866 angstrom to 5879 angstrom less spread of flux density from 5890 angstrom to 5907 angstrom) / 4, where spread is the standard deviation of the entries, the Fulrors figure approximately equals -0.07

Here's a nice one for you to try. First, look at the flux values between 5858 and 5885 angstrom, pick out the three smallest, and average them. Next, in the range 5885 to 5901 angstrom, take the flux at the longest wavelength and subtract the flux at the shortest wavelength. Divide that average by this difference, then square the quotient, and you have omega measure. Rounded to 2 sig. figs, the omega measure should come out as 75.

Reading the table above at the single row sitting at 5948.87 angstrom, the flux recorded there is 11.69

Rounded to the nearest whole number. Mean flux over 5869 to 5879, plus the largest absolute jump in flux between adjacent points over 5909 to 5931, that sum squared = 206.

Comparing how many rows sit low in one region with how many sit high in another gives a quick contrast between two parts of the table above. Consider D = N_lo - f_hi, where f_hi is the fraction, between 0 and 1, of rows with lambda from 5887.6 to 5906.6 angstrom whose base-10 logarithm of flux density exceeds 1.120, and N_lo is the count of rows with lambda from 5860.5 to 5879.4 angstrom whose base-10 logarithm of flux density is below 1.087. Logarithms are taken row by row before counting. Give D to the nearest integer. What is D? 2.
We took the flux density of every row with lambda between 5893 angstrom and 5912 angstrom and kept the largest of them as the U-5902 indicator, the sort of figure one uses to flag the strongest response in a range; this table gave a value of 14.35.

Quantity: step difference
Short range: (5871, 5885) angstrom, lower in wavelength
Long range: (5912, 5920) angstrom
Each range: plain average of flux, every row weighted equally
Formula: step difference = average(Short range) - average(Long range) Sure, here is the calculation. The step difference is -1.6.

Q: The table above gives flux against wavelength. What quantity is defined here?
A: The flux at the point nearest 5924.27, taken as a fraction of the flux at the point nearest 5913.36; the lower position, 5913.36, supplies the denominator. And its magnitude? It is 0.98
